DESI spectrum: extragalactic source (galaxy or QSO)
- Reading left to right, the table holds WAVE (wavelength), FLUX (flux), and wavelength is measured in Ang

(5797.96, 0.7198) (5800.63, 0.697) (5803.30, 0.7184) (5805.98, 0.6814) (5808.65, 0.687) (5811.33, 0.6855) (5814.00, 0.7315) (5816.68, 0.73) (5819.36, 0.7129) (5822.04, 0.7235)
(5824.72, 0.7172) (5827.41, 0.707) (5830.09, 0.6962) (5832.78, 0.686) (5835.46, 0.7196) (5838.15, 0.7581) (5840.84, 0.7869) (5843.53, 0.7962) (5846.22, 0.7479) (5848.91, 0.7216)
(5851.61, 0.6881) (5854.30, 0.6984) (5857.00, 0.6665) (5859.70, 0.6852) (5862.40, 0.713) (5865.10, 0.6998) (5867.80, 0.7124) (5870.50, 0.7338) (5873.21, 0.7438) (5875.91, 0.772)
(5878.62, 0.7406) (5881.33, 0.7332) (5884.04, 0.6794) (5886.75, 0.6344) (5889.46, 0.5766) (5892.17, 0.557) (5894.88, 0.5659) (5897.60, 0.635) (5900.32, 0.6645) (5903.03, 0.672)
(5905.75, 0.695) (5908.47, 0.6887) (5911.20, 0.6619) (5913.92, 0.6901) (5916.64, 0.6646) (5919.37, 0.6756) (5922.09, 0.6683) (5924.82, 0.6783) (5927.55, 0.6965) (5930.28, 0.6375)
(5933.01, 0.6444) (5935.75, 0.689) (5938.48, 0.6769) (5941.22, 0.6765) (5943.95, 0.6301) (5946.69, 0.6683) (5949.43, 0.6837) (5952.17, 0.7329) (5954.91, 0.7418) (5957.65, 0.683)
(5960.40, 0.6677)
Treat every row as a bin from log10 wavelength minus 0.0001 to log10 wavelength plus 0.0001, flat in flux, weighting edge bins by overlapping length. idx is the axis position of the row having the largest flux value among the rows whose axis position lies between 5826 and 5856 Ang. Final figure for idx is 5843.53 Ang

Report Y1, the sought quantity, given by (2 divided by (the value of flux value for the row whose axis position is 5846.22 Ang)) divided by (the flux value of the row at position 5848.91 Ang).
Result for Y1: 3.7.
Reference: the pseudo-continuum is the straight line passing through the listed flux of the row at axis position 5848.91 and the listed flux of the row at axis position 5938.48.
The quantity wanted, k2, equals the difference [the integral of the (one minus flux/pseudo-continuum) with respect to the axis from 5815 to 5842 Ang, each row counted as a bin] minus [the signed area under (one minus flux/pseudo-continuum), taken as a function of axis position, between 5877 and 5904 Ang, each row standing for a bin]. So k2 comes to -1.8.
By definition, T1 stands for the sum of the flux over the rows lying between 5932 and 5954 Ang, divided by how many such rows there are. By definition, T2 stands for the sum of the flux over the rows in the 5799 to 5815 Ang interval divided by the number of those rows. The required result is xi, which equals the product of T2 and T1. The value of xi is 0.473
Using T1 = 0.675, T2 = 0.70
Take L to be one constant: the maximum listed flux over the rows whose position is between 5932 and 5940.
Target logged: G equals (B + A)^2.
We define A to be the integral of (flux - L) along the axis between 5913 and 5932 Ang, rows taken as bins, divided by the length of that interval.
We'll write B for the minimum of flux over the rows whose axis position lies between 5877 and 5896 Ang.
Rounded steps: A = -0.017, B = 0.557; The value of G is 0.29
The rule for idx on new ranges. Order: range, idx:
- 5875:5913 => 5875.91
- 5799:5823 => 5814.00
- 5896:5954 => 5952.17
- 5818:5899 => 5843.53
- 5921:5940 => 5927.55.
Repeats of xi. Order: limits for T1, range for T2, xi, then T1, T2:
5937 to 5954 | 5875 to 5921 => 0.451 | 0.678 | 0.67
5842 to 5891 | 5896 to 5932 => 0.475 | 0.708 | 0.67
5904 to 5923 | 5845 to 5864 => 0.476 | 0.678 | 0.70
